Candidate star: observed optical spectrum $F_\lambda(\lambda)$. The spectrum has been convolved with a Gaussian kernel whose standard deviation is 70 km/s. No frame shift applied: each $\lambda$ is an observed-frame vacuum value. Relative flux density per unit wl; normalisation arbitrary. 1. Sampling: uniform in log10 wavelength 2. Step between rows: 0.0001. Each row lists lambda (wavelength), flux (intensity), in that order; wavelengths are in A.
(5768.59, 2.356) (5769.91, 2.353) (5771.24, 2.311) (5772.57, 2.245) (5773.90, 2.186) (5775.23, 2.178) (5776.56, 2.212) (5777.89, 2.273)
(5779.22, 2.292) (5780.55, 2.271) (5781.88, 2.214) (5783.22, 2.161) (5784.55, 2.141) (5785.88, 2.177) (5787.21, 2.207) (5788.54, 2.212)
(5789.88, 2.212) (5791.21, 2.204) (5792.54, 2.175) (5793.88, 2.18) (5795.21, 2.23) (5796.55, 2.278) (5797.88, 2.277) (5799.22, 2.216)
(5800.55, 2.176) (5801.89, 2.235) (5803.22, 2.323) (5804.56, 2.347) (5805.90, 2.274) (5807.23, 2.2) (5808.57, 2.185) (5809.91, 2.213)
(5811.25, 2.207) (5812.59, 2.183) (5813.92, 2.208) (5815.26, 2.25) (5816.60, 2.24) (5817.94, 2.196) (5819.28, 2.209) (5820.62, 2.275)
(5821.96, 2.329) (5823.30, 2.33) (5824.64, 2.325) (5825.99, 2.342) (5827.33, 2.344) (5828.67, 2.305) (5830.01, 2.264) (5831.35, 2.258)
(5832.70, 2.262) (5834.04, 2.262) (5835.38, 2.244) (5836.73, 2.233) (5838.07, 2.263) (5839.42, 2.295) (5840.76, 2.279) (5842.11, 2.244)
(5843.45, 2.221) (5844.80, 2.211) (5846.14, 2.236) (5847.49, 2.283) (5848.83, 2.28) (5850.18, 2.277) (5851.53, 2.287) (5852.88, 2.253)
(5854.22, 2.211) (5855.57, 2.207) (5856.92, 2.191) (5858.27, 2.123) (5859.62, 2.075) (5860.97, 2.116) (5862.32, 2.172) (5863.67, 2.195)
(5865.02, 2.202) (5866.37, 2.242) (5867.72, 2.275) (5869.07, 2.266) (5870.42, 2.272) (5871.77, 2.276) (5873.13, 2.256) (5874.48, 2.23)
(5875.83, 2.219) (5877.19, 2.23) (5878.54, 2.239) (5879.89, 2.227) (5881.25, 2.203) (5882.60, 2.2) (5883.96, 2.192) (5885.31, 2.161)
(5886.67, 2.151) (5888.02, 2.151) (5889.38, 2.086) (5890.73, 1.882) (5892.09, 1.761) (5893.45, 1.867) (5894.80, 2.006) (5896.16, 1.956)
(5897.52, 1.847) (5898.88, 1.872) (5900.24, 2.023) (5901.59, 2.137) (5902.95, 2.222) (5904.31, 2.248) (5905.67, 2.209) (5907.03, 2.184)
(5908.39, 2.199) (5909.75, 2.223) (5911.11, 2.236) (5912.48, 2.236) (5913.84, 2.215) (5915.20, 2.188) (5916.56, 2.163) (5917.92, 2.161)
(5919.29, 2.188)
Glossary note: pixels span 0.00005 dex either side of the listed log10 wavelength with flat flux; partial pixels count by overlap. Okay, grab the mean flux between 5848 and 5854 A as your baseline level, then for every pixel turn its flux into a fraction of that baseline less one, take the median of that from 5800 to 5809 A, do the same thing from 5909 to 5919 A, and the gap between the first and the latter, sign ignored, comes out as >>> 0.009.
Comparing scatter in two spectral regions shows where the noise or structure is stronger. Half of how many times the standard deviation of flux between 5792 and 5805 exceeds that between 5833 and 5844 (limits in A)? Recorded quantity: 1.3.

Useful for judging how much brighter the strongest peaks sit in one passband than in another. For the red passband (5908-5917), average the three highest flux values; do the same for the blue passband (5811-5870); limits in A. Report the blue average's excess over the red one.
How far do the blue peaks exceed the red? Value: 0.11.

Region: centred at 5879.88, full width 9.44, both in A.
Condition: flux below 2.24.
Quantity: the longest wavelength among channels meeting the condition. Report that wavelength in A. 5883.96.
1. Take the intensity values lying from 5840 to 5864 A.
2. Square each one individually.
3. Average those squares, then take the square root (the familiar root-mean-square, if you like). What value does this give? 2.22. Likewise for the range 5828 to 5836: 2.27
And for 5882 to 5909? 2.07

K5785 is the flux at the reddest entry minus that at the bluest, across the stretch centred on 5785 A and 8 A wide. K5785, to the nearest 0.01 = 0.00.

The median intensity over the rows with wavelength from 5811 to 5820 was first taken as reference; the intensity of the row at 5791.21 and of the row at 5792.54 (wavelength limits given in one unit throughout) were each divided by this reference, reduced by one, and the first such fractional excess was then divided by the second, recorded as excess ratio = 0.12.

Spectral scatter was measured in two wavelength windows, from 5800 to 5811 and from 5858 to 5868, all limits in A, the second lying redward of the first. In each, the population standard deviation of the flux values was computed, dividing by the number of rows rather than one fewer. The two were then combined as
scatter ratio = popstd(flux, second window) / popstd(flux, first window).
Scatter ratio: 1.1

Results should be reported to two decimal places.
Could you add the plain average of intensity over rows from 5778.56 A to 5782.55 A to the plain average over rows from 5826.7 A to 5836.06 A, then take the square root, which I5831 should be 2.13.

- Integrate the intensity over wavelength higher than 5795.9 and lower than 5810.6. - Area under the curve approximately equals 33.0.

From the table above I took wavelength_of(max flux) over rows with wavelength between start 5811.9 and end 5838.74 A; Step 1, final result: 5827.33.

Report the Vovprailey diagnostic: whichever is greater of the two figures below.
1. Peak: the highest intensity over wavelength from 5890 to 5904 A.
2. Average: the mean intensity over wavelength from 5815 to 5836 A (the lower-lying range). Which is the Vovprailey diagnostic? 2.28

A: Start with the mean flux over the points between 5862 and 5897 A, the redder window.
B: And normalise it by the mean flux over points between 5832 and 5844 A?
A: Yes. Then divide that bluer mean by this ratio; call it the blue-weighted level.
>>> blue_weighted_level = 2.37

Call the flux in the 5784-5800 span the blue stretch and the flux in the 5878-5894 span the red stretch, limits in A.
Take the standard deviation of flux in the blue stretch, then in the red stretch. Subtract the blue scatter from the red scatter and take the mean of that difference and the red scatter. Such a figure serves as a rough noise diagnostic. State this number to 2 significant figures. 0.14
